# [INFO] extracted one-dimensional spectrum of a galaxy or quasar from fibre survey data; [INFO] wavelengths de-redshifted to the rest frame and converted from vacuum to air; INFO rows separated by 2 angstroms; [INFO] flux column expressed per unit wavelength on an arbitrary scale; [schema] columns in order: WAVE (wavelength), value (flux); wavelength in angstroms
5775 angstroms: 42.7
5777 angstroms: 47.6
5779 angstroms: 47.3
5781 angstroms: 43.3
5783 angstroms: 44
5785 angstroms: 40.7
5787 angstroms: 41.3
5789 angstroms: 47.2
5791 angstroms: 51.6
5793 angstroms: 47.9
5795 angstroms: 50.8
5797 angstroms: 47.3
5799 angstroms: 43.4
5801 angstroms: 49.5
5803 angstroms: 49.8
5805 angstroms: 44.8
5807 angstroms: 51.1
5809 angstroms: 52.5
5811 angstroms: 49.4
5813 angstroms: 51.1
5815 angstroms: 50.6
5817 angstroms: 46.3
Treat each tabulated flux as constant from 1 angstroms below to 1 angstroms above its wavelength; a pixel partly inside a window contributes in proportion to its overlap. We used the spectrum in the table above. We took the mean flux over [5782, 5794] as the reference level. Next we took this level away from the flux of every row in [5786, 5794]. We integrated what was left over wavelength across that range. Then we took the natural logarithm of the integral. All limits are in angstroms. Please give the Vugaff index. 2.5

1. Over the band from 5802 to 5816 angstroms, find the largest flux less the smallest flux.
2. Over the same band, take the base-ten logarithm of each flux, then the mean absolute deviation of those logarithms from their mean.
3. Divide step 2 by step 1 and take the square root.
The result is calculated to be 0.0434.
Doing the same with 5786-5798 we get 0.0466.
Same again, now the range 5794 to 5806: 0.0550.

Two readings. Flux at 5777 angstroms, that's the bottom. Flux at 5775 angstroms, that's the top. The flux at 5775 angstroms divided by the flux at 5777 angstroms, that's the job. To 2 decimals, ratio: 0.90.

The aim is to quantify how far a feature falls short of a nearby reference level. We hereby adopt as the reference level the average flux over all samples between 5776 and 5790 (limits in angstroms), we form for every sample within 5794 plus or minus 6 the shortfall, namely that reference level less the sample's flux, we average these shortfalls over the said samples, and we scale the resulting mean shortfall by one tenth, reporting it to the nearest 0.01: -0.35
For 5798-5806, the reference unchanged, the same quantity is -0.24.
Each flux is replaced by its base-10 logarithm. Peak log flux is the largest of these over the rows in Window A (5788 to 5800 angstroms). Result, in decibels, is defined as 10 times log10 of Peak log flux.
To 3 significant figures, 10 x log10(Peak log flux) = 2.34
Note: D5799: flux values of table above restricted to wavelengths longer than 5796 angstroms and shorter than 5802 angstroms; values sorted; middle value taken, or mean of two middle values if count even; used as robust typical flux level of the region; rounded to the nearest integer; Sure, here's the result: 47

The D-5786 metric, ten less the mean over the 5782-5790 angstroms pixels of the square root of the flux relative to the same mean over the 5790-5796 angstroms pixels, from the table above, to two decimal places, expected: 9.07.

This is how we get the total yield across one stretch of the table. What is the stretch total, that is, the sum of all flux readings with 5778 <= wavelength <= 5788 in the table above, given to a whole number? 217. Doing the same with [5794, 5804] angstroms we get 241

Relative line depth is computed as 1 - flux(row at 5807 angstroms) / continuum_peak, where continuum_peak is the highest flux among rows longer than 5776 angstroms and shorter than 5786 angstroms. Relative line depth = -0.07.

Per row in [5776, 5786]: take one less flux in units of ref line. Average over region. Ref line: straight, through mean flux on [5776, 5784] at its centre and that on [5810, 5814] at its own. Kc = 0.024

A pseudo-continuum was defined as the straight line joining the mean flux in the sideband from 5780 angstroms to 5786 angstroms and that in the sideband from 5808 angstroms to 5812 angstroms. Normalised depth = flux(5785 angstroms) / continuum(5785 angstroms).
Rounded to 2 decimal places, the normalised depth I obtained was 0.94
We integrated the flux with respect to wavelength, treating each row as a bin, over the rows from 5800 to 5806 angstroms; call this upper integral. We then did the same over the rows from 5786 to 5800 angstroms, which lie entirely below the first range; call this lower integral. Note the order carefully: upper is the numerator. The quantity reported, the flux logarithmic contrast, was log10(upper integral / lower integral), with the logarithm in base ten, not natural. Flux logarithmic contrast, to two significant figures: -0.36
